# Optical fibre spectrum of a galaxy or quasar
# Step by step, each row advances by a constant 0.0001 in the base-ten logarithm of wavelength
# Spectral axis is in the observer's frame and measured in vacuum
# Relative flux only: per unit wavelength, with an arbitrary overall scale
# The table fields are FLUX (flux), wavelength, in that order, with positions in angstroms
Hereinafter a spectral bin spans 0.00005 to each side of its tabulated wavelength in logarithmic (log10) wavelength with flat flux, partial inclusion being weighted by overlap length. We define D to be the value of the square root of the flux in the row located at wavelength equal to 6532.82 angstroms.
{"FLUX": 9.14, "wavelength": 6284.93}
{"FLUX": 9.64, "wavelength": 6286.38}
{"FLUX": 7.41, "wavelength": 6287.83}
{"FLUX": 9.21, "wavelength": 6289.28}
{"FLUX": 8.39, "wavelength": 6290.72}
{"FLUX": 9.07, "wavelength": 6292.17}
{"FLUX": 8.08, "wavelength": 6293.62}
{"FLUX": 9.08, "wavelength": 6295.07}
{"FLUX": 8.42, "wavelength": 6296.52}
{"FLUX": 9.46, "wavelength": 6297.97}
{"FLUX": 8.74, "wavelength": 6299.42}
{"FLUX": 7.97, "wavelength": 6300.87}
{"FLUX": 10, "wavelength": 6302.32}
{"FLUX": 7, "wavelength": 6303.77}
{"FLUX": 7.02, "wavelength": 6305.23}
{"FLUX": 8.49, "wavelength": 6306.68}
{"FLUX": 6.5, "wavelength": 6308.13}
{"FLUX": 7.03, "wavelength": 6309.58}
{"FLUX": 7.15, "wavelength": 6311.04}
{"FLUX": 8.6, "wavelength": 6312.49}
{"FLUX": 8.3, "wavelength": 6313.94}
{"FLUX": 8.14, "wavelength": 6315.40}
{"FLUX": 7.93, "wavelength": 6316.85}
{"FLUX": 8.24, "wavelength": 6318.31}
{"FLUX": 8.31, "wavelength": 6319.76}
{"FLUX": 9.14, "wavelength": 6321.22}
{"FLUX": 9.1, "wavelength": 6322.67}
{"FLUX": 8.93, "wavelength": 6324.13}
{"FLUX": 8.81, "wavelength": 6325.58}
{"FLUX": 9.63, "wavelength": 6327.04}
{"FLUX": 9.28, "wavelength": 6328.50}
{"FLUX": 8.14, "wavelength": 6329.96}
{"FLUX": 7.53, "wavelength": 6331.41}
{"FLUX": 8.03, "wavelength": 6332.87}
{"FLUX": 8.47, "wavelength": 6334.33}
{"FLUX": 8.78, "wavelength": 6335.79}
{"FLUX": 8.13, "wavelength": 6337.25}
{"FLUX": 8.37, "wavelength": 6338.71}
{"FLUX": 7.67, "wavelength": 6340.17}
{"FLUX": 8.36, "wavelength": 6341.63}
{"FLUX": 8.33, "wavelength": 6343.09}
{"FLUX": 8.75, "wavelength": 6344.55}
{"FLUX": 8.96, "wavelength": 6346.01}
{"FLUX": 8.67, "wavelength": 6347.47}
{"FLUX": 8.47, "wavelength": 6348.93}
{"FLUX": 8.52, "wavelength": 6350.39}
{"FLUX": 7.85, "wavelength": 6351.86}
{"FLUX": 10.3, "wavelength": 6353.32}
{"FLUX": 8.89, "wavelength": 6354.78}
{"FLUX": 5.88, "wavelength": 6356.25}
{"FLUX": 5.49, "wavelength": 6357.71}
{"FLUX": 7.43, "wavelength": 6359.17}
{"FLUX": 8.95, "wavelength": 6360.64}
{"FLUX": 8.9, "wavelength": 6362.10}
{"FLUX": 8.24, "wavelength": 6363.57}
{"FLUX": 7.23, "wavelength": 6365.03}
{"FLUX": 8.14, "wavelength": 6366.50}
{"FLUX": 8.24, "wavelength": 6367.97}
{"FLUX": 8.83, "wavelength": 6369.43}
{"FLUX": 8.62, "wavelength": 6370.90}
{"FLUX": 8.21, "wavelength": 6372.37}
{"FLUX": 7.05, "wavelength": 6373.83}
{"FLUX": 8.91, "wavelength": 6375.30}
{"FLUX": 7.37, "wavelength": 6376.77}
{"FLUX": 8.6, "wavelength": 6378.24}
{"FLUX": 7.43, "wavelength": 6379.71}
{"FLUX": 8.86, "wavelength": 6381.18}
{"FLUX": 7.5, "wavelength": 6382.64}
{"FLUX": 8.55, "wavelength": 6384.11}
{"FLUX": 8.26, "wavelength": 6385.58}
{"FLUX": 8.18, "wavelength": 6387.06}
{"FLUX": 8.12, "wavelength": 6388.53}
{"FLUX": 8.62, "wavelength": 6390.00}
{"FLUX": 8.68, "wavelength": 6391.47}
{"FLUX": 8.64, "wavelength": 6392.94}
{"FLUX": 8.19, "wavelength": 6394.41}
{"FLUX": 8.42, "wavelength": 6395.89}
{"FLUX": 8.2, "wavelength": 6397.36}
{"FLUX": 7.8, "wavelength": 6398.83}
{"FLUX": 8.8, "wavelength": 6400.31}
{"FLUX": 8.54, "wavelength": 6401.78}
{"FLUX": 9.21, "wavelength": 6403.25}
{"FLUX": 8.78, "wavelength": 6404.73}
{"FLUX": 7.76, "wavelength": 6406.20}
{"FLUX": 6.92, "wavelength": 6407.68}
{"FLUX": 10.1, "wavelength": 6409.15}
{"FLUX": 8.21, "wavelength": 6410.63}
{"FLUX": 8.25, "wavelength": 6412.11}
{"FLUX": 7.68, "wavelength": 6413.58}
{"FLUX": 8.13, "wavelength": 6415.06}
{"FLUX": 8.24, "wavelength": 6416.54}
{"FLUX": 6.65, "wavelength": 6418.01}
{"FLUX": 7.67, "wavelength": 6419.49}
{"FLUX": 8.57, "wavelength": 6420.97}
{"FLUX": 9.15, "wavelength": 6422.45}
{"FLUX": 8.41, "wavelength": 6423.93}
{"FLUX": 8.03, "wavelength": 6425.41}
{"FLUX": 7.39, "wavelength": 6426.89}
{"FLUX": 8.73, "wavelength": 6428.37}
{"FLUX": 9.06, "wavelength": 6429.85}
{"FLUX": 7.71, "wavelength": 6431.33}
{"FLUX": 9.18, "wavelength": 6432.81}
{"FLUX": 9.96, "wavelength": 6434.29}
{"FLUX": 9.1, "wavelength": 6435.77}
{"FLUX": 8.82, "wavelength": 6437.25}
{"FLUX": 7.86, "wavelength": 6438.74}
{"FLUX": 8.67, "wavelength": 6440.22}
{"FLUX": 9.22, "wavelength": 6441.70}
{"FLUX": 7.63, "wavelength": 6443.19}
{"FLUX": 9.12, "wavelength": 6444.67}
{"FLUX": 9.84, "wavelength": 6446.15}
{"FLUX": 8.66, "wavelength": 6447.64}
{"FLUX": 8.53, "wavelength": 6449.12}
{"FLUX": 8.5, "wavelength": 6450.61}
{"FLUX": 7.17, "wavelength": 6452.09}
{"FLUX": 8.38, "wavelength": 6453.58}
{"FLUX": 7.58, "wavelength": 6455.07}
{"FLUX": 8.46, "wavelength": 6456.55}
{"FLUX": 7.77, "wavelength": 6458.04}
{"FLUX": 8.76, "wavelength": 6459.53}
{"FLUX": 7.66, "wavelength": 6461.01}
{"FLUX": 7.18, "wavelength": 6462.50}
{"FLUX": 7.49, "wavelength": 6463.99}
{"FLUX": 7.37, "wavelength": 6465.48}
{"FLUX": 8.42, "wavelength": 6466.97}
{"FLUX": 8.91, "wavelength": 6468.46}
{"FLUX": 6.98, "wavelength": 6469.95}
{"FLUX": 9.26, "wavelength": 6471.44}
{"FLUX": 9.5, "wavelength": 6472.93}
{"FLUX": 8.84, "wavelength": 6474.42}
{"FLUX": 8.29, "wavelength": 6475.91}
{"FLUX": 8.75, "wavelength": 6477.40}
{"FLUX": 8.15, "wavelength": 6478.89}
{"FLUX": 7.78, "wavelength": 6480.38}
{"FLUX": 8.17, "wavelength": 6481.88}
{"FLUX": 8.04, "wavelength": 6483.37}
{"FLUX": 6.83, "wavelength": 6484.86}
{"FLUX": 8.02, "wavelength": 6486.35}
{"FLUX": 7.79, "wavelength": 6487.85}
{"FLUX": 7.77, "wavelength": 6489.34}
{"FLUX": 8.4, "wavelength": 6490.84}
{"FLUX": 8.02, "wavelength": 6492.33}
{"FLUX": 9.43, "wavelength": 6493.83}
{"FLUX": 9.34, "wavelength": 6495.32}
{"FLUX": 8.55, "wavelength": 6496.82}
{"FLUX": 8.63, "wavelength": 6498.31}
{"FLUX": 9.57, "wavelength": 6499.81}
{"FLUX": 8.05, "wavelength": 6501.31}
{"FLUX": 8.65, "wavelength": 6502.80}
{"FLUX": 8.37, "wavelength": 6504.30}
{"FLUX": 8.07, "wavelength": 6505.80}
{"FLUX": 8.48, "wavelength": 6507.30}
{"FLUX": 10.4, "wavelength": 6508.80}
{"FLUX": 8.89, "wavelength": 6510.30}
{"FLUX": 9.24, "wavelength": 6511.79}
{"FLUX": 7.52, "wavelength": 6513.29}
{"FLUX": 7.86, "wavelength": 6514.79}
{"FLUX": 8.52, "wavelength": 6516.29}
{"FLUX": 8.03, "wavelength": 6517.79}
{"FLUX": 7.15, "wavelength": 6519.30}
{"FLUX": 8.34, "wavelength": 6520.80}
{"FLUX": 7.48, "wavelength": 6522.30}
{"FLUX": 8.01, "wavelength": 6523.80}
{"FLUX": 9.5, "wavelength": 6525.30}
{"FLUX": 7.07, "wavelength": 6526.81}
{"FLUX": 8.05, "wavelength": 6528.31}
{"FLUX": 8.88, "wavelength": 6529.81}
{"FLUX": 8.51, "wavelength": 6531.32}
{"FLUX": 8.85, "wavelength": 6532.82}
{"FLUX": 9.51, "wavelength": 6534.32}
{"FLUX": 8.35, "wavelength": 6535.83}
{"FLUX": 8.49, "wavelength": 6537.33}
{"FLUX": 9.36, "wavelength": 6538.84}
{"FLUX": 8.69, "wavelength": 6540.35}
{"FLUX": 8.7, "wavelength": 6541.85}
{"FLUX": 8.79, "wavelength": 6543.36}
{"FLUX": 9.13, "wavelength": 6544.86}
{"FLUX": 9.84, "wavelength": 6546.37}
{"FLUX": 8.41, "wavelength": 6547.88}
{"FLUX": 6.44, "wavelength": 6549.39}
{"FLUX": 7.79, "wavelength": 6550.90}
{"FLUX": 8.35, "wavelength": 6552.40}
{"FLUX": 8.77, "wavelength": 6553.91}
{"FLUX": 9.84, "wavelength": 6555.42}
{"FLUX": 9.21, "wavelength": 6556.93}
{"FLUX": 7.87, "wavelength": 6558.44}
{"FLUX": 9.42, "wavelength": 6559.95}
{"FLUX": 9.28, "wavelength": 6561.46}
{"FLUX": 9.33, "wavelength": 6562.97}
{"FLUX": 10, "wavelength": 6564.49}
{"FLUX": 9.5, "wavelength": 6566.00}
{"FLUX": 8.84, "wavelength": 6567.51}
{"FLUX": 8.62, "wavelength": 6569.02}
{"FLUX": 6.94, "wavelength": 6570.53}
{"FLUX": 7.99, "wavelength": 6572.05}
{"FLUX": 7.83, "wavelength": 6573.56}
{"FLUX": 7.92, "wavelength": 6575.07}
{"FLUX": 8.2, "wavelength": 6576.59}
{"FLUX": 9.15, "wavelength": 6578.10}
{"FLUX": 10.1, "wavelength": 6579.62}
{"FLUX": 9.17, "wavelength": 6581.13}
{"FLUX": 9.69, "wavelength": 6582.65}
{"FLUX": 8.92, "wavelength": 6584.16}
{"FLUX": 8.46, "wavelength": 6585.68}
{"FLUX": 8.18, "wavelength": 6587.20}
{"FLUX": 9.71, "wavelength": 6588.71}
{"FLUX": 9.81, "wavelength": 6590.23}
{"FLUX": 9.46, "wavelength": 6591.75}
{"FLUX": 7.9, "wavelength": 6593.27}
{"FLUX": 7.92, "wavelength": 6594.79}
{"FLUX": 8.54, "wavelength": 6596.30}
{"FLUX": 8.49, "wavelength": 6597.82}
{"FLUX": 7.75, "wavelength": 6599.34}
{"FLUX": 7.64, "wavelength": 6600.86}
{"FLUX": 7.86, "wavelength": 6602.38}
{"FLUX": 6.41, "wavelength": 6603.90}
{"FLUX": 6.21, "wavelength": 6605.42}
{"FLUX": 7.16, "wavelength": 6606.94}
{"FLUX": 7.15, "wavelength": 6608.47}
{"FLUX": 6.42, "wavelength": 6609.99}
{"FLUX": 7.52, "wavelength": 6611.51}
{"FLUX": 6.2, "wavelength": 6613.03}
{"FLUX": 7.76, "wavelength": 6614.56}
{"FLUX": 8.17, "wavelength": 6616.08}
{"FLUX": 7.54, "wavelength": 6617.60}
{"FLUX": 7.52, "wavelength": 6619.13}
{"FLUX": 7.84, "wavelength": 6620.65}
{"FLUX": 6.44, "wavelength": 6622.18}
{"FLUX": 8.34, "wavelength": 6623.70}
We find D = 2.97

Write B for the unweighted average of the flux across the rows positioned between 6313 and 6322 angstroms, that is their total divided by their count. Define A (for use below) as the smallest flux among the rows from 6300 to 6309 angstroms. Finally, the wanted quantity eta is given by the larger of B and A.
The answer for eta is 8.34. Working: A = 6.5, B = 8.3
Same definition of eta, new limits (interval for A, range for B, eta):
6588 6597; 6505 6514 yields 8.77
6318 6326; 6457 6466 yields 8.24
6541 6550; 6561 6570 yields 9.26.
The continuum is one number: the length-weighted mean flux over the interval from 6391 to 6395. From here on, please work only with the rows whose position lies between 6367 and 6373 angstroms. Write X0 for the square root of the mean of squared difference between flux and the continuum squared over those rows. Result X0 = 0.1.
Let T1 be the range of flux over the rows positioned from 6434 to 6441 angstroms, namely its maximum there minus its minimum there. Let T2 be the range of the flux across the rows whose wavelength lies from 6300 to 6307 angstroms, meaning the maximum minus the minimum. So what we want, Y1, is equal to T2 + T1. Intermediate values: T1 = 2.10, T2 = 3.0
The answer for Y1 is 5.1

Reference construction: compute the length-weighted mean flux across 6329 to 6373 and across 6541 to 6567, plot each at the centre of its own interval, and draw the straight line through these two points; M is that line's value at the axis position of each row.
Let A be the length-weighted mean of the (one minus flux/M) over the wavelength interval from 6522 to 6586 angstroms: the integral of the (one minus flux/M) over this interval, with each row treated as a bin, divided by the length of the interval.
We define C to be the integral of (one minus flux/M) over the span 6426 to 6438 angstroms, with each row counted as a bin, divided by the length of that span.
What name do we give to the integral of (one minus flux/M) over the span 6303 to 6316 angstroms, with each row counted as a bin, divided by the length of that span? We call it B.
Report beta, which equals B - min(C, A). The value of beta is 0.09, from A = 0.020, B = 0.06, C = -0.03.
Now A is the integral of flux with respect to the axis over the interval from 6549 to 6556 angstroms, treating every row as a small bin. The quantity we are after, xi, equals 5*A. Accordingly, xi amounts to 290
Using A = 58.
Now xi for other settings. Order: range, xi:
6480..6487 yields 272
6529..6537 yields 352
